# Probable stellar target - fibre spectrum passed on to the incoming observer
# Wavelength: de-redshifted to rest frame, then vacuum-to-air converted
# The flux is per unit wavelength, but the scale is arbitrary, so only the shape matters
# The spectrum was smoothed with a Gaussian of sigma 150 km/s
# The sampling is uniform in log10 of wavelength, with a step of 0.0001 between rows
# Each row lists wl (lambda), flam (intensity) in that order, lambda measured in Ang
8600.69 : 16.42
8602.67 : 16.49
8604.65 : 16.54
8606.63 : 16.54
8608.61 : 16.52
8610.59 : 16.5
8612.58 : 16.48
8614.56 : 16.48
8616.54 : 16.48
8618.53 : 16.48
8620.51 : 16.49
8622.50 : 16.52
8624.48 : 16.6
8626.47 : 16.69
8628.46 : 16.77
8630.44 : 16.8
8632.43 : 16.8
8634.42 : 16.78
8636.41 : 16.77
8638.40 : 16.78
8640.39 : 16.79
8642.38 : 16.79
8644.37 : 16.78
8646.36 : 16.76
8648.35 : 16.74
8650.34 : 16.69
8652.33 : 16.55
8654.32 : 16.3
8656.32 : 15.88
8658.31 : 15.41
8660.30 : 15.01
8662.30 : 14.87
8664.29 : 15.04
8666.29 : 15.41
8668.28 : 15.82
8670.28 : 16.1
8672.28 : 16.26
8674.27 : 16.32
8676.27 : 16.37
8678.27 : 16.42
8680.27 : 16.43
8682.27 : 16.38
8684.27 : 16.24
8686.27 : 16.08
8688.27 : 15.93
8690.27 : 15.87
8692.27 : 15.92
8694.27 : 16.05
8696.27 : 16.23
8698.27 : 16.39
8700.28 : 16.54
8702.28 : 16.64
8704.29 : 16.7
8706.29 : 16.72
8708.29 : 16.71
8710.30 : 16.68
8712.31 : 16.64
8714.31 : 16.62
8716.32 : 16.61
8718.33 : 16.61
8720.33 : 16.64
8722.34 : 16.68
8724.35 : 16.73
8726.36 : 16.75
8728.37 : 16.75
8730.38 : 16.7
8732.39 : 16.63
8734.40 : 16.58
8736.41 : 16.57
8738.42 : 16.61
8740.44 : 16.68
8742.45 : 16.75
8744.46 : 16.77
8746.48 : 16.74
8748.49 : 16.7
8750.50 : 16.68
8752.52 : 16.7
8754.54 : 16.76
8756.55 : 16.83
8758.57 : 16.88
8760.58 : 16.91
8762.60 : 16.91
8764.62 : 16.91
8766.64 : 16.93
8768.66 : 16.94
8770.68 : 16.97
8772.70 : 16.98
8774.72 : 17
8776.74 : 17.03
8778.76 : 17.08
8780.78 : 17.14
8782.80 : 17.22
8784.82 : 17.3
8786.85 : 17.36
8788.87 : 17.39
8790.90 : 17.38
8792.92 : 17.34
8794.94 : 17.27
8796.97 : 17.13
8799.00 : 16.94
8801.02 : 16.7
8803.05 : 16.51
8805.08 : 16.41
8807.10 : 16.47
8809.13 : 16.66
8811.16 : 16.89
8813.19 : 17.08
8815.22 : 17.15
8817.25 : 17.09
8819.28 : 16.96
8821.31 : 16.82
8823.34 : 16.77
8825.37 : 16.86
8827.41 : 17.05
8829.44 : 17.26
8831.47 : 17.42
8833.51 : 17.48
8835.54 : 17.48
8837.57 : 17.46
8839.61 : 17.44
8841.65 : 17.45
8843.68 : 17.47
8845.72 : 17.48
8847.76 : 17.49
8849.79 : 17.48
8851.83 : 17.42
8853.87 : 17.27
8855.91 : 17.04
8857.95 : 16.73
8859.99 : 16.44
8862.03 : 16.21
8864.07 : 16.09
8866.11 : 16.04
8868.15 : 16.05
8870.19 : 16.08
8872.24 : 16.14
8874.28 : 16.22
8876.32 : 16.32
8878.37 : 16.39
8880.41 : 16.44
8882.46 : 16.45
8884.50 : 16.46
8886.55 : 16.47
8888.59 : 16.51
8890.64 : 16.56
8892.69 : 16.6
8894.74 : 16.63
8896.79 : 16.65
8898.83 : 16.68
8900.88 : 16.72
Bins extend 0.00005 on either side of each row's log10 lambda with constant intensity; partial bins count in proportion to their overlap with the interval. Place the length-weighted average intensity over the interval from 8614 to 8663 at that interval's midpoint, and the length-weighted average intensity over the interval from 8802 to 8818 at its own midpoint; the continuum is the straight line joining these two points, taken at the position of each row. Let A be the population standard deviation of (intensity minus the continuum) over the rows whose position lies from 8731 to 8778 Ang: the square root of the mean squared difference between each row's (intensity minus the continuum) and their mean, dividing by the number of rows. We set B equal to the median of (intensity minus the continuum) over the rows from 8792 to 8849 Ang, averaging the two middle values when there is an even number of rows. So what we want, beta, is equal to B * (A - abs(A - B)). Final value -0.03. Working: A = 0.12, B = 0.3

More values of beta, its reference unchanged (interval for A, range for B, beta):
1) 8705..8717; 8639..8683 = 0.03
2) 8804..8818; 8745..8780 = 0.05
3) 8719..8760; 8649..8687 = 0.09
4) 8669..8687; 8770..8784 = -0.02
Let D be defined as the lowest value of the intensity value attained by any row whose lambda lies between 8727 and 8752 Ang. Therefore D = 16.57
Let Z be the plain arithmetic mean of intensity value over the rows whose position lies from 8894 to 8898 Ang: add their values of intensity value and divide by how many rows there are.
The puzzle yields 16.6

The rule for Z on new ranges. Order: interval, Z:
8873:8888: 16.4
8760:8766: 16.9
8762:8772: 16.9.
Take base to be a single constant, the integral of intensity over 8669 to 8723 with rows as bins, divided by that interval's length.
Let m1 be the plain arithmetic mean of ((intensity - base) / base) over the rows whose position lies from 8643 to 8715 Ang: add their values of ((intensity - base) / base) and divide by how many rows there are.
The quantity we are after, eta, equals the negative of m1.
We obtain 0.011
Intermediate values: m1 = -0.011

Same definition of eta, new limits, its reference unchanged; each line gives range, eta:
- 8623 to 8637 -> -0.021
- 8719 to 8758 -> -0.018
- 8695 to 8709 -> -0.010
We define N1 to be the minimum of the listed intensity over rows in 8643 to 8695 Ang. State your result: 14.87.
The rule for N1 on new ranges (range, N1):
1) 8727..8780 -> 16.57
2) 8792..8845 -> 16.41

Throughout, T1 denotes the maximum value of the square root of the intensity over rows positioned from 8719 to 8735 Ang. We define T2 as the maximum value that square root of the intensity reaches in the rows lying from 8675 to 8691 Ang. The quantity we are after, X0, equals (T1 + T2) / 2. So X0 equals 4.07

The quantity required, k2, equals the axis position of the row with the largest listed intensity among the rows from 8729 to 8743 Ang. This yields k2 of 8742.45 Ang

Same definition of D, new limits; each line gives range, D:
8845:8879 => 16.04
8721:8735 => 16.58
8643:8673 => 14.87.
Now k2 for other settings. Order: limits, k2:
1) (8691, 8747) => 8744.46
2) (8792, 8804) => 8792.92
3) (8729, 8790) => 8788.87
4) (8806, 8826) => 8815.22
